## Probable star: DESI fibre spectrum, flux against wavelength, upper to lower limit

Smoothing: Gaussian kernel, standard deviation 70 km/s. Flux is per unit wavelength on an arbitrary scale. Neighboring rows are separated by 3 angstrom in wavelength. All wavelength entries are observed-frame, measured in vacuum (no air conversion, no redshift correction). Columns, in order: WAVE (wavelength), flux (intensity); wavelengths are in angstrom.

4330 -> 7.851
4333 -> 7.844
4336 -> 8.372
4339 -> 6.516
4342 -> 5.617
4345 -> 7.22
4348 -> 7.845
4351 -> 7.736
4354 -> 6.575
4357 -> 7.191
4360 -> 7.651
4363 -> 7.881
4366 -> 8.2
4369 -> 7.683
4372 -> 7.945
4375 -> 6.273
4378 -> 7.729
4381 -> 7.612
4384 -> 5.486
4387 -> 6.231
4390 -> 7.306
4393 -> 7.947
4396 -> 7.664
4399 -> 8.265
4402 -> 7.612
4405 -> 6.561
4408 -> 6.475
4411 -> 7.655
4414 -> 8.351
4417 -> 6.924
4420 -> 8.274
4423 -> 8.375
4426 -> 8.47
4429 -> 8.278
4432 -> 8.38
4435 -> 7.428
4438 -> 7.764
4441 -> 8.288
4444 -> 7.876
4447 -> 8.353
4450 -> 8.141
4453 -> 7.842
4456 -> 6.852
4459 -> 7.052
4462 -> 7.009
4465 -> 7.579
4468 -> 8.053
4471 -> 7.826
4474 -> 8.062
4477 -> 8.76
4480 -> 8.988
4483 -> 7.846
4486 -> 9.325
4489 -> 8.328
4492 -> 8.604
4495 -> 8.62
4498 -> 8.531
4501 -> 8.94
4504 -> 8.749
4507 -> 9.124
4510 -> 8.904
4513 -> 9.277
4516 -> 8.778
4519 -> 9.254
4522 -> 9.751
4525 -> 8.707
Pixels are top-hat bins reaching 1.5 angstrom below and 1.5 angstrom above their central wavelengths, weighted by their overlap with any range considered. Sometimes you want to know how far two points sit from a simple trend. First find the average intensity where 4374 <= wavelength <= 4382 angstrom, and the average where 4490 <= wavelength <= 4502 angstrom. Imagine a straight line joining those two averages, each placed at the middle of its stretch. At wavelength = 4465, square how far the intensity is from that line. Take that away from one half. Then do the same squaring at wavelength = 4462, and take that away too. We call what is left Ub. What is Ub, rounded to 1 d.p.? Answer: -1.5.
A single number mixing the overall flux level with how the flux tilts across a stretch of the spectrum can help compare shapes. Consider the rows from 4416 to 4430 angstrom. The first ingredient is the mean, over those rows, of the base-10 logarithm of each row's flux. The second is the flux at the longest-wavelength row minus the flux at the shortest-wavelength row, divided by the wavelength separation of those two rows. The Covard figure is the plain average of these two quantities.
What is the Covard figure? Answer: 0.51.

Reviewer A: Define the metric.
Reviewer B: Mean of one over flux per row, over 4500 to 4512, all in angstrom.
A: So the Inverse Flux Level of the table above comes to 0.112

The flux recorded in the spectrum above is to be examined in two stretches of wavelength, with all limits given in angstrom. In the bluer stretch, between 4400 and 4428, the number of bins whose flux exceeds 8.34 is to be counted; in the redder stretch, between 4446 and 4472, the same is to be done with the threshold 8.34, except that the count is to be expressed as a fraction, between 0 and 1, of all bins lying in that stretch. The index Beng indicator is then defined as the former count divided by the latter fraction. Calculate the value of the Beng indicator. 27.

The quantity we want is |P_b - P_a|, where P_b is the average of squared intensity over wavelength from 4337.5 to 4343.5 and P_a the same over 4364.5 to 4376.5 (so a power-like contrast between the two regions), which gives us 20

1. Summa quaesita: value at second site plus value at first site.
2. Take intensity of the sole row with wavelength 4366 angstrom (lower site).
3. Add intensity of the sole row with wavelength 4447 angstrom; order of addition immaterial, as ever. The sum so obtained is 16.6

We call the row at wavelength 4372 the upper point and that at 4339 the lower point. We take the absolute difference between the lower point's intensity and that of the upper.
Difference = 1.4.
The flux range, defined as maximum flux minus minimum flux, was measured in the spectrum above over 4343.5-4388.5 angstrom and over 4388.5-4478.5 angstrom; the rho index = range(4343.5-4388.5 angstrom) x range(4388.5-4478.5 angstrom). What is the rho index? 6.2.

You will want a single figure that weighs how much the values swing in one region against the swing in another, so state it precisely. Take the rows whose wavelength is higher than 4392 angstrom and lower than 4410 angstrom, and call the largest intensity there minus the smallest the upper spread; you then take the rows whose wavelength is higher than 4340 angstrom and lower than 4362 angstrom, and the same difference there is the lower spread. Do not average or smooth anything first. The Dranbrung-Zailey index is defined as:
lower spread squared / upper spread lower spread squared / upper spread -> 2.8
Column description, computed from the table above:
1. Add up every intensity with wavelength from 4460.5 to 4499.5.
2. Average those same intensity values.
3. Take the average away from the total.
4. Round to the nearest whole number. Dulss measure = 99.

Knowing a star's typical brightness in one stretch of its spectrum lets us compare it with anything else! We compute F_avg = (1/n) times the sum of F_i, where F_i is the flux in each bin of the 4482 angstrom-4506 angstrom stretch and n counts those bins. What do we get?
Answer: 8.6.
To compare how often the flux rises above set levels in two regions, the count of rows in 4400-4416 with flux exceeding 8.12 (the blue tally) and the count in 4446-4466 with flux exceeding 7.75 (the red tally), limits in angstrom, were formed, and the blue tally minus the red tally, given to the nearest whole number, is -2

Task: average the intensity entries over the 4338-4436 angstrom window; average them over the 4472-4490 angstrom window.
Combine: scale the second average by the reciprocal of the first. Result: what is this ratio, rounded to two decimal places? 1.15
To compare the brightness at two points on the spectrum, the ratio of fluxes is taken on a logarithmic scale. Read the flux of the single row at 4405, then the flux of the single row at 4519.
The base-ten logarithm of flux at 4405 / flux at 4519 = -0.15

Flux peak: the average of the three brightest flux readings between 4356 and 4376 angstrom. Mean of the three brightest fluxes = 8.0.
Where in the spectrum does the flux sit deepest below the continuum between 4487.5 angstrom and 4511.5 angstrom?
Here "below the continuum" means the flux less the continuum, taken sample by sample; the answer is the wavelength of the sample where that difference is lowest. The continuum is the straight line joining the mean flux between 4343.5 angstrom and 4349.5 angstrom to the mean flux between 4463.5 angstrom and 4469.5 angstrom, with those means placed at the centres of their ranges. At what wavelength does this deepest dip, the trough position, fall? 4489 angstrom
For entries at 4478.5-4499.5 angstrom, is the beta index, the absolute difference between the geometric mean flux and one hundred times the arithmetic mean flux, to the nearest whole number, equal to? 852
